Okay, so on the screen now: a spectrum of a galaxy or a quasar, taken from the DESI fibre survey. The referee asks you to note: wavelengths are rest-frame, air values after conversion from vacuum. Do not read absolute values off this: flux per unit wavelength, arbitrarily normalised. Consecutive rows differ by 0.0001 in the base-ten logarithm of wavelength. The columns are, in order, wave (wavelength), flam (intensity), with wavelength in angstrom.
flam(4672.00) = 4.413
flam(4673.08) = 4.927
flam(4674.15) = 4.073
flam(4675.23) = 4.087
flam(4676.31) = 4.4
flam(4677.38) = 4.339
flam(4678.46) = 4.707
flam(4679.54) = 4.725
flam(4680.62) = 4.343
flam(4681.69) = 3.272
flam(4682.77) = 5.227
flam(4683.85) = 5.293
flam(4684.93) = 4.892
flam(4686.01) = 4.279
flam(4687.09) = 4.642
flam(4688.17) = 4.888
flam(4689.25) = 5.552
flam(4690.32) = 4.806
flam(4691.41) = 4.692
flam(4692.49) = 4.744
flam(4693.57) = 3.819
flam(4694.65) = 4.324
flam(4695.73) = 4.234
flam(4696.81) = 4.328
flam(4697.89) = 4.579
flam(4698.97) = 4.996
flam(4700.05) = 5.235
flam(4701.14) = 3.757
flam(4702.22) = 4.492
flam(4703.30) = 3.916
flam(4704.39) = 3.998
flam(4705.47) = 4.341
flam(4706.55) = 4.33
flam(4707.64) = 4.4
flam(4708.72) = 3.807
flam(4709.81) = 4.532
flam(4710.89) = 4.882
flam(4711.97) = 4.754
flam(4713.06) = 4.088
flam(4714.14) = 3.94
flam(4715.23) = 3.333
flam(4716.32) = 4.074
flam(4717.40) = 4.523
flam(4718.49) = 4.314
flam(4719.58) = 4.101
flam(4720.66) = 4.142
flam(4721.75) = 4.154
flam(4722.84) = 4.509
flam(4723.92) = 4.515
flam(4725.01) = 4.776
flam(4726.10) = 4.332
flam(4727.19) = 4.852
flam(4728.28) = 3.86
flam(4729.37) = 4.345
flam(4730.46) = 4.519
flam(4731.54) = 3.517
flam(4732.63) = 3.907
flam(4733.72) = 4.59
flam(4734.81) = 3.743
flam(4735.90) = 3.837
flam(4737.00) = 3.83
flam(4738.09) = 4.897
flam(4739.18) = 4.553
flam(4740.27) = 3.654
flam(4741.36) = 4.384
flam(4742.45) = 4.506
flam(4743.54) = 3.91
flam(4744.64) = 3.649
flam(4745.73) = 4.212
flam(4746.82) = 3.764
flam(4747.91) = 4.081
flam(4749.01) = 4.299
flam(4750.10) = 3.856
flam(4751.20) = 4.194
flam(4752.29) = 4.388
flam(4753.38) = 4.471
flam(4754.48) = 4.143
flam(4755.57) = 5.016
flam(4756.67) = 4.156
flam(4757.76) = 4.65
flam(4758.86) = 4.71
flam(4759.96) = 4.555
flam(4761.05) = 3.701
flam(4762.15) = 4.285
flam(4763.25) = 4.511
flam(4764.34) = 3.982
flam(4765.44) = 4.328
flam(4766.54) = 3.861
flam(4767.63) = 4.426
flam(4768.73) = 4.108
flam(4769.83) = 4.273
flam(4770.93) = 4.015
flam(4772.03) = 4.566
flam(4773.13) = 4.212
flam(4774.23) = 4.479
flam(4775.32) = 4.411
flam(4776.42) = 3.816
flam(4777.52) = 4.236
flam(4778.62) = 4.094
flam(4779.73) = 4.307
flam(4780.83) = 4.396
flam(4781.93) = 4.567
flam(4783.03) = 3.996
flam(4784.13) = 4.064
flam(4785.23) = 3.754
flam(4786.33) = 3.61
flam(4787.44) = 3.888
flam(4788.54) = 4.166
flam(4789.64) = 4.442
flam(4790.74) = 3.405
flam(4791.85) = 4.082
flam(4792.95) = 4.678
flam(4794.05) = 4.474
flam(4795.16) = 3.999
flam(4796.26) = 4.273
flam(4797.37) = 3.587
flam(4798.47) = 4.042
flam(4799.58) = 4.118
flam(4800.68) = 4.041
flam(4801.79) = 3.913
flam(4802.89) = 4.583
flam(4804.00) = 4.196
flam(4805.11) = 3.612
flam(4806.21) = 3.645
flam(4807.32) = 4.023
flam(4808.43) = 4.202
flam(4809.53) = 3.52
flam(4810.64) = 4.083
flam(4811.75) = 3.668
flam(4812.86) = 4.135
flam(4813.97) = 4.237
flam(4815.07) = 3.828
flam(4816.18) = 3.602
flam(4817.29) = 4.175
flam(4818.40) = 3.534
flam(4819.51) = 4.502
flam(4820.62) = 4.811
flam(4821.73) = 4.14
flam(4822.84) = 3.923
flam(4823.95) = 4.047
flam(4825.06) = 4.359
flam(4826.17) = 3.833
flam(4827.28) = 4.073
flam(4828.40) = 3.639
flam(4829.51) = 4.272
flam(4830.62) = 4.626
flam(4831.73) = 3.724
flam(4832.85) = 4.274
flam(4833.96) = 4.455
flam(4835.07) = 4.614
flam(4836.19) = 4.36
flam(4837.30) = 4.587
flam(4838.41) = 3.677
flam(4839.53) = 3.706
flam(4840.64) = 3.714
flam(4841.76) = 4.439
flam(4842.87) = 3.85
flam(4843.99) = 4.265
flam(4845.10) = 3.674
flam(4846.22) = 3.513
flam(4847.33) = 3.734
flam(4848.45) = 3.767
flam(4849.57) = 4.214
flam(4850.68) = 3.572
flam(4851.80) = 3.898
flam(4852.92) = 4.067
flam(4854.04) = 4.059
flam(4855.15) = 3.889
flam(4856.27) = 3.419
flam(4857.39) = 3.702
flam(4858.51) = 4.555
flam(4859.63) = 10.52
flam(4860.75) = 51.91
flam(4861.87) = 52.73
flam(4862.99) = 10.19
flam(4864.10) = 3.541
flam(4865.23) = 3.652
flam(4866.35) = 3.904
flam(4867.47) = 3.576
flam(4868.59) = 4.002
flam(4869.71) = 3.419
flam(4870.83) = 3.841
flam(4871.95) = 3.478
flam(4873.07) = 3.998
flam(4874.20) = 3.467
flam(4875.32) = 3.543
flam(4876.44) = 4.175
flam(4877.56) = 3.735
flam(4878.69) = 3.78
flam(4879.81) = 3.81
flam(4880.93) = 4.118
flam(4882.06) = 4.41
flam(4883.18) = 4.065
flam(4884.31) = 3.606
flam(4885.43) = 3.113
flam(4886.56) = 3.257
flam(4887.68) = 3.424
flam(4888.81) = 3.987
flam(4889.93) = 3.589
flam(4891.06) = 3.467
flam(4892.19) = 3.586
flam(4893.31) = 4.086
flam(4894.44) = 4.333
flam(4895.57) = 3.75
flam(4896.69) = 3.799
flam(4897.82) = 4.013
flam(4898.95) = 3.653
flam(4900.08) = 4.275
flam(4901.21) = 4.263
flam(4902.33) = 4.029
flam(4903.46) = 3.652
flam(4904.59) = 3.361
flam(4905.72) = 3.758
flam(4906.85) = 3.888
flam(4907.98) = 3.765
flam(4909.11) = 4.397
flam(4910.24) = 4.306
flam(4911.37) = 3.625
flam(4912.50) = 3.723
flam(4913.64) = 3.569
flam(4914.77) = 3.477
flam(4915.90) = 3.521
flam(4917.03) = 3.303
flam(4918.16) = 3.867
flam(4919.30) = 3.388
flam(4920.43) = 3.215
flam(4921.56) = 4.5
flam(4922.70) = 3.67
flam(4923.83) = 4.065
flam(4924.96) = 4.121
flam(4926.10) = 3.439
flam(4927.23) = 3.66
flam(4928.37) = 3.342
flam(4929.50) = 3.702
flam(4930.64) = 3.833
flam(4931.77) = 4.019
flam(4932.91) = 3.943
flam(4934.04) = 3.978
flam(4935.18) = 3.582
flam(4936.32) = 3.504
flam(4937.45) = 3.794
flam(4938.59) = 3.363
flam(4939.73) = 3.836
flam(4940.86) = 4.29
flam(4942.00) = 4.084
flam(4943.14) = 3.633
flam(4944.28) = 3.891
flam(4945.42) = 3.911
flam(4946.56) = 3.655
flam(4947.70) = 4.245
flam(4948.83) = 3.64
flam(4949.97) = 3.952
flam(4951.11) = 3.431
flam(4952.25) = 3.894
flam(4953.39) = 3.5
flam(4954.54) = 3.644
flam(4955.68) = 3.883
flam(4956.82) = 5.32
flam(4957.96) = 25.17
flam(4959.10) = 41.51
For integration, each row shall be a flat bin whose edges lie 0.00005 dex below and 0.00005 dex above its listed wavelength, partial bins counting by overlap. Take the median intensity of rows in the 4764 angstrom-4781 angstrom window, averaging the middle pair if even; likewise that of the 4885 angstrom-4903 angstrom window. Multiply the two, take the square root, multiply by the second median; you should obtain 15.1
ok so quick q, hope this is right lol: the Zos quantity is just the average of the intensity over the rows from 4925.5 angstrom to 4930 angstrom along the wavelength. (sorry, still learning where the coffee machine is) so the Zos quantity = 3.54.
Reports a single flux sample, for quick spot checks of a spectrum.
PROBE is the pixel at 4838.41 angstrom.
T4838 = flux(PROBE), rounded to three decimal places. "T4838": 3.677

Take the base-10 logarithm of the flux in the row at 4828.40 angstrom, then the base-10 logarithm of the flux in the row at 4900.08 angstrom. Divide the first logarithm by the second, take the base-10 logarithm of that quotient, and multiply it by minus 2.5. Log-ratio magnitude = 0.13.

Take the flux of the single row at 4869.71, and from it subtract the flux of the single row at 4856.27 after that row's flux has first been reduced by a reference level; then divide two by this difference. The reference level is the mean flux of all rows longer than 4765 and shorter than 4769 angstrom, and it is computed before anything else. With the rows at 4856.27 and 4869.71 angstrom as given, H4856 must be 0.48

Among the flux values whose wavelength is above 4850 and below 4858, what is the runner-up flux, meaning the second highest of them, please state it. 4.059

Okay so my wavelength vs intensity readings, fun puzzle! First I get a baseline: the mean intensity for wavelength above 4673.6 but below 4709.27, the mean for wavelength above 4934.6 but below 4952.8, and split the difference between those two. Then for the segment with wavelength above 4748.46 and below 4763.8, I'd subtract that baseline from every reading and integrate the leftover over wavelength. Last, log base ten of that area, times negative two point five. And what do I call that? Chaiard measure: -1.3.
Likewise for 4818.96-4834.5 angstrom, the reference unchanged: 0.1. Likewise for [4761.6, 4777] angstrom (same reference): -0.5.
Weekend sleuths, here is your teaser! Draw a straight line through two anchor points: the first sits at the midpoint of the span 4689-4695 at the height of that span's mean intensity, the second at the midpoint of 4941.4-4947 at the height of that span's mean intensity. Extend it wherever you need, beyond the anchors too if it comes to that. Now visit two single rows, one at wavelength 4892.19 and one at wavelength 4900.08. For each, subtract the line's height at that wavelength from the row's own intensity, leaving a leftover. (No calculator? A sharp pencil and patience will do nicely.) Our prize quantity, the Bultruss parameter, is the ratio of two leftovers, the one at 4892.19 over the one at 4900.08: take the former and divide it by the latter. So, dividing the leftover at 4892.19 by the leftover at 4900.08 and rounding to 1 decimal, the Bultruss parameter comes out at -1.4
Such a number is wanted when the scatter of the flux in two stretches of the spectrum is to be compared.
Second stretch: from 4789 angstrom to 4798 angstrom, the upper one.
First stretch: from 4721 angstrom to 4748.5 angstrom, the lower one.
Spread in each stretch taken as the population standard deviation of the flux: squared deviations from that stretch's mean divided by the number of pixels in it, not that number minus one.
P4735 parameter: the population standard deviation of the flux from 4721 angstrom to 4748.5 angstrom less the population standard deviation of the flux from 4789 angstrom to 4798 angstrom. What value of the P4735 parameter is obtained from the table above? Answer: -0.014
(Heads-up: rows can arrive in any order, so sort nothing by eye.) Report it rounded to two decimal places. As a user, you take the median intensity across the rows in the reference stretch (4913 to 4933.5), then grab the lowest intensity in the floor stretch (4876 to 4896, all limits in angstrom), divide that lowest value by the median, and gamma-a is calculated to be 0.85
